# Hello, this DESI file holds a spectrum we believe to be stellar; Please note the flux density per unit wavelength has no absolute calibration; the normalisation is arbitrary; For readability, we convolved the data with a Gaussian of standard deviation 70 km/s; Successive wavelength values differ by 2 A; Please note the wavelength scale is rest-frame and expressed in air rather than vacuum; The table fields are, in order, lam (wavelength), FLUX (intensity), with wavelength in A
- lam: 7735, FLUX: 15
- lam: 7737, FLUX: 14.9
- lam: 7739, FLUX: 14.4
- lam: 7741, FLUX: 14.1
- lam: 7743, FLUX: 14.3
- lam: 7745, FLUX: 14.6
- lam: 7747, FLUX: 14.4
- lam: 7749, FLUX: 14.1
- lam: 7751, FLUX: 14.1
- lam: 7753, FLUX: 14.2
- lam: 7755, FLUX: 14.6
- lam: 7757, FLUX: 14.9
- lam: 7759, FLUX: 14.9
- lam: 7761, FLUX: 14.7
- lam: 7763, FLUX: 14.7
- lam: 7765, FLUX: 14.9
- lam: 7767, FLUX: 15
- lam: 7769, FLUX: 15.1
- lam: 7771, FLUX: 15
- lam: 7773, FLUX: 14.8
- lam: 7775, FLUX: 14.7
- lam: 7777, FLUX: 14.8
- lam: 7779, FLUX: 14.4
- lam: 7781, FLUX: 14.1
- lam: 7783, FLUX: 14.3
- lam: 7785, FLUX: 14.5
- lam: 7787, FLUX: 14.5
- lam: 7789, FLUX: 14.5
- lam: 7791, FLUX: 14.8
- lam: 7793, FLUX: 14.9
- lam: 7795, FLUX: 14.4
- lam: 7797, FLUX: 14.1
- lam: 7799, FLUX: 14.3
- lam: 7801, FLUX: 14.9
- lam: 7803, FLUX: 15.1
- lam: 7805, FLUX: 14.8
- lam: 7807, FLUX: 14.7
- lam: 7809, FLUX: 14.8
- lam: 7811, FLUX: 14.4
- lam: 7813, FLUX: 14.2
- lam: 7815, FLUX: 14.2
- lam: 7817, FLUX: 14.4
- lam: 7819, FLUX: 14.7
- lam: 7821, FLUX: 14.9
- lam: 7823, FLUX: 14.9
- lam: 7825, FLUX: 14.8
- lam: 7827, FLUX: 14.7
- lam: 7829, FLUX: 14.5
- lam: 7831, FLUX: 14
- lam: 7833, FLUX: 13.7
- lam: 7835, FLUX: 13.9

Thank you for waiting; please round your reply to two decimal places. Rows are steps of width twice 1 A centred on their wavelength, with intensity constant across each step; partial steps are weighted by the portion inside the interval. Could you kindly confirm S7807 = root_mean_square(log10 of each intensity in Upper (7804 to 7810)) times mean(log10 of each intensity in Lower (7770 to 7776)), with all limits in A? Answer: 1.37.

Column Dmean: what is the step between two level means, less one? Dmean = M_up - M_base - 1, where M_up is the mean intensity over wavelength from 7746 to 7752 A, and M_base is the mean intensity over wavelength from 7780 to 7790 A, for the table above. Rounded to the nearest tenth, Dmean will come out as -1.2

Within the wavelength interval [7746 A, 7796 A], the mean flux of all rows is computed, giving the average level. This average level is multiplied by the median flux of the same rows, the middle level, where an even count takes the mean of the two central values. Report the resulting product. 215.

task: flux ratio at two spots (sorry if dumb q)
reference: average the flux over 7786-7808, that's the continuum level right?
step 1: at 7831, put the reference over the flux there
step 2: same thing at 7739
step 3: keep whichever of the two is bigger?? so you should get 1.05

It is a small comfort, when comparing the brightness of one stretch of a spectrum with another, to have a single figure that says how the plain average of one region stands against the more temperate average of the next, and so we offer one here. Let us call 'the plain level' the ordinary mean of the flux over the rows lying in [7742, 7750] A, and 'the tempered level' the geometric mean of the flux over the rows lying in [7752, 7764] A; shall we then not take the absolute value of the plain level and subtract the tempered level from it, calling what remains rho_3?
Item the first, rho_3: -0.31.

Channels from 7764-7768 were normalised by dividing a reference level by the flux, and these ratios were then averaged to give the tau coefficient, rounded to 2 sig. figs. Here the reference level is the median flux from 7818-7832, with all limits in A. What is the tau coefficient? 0.98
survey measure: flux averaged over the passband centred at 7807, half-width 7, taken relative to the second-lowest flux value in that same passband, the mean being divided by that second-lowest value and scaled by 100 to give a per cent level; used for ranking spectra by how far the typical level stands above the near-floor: 102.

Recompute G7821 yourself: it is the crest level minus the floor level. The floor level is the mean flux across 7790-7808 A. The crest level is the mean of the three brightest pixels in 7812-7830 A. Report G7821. 0.2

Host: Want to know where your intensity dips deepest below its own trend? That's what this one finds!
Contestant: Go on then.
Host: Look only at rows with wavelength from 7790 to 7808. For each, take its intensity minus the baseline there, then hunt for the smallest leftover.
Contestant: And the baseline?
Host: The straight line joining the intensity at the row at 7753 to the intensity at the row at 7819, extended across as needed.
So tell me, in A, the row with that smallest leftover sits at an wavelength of 7797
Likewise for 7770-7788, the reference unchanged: 7781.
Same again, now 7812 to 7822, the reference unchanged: 7815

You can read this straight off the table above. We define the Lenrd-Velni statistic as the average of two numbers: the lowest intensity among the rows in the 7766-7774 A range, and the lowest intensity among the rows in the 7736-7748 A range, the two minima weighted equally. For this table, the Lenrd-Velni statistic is 14.45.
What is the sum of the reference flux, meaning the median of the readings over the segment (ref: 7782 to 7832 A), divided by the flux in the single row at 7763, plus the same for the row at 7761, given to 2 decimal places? 1.97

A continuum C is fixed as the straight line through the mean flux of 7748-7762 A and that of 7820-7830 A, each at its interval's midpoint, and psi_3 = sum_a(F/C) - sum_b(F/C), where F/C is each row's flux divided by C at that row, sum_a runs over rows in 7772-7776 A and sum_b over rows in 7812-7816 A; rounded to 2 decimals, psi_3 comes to 0.10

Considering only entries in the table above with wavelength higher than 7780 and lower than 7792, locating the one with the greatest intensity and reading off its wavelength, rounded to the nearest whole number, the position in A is 7791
